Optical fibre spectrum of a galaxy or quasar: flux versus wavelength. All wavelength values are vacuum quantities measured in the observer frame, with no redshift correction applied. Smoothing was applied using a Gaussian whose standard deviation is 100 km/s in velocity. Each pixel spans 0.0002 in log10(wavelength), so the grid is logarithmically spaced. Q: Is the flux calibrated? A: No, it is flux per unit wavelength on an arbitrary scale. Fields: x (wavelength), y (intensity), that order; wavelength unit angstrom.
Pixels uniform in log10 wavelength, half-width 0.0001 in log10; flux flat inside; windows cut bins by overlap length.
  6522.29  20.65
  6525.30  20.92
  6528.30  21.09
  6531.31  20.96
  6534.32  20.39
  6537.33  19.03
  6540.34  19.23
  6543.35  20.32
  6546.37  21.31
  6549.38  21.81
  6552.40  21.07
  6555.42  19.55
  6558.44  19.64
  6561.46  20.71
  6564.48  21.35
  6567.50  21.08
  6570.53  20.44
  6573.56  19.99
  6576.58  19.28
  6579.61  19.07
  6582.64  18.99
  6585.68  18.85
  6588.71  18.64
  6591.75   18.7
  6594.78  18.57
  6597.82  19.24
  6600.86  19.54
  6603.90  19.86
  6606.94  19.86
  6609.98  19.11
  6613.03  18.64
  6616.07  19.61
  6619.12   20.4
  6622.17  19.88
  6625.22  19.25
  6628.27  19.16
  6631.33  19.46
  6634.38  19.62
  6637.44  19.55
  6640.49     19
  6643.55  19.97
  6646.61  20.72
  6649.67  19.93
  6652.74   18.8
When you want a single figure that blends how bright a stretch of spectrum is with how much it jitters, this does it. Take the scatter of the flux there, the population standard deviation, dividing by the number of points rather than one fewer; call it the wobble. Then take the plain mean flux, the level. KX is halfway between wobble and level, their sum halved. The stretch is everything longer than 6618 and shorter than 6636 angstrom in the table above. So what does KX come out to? 10.0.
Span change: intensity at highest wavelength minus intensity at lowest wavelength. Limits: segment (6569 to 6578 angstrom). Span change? -1.2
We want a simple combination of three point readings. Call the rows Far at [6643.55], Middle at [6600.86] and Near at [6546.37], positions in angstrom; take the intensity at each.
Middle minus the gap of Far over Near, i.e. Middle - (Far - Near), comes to 20.9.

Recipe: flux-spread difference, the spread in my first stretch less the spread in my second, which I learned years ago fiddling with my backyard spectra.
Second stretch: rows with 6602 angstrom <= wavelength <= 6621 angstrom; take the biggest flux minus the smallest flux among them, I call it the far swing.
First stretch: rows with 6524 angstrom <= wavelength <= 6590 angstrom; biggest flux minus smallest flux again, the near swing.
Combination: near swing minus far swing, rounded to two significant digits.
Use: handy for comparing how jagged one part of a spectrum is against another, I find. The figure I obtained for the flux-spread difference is 1.4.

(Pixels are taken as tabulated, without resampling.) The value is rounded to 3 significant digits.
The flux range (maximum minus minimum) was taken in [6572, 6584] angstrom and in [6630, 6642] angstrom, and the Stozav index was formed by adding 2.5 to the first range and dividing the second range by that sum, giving 0.177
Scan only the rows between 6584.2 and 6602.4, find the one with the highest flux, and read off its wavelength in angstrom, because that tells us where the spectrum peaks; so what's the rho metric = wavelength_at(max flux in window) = 6600.86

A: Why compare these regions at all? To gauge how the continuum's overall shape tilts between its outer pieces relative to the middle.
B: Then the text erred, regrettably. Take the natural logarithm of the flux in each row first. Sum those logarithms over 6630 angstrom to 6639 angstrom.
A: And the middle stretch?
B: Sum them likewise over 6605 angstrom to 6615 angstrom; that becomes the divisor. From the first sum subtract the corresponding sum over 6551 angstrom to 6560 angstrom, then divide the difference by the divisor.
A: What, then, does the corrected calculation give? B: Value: -0.01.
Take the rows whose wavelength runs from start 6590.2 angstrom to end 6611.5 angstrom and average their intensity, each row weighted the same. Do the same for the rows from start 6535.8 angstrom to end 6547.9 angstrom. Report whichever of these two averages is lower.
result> 19.3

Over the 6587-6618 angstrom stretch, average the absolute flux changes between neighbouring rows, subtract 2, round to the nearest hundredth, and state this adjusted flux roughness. -1.59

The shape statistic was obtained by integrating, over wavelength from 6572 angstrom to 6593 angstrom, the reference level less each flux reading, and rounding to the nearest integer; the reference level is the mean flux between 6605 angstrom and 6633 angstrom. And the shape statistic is 9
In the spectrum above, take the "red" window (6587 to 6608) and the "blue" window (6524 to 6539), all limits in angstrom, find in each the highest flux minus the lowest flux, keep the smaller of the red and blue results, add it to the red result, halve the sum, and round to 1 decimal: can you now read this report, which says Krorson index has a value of 1.3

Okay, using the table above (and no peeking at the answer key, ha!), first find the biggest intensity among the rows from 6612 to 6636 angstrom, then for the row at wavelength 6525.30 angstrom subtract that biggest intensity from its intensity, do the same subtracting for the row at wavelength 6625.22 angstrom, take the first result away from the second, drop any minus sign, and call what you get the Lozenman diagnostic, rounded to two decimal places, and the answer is 1.67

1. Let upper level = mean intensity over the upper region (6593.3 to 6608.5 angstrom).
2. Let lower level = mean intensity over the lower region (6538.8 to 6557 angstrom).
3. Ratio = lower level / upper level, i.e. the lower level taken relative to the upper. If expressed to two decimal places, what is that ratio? 1.06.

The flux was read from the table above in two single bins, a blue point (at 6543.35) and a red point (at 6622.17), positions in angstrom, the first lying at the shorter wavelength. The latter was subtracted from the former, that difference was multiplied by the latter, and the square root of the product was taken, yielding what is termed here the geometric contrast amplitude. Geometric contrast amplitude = 3.0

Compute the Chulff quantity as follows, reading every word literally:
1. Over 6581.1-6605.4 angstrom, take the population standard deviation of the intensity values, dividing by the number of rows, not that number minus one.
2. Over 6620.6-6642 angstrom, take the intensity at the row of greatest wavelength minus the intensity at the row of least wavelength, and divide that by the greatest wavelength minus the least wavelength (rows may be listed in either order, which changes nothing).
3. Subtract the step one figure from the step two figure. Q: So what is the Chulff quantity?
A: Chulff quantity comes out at -0.48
